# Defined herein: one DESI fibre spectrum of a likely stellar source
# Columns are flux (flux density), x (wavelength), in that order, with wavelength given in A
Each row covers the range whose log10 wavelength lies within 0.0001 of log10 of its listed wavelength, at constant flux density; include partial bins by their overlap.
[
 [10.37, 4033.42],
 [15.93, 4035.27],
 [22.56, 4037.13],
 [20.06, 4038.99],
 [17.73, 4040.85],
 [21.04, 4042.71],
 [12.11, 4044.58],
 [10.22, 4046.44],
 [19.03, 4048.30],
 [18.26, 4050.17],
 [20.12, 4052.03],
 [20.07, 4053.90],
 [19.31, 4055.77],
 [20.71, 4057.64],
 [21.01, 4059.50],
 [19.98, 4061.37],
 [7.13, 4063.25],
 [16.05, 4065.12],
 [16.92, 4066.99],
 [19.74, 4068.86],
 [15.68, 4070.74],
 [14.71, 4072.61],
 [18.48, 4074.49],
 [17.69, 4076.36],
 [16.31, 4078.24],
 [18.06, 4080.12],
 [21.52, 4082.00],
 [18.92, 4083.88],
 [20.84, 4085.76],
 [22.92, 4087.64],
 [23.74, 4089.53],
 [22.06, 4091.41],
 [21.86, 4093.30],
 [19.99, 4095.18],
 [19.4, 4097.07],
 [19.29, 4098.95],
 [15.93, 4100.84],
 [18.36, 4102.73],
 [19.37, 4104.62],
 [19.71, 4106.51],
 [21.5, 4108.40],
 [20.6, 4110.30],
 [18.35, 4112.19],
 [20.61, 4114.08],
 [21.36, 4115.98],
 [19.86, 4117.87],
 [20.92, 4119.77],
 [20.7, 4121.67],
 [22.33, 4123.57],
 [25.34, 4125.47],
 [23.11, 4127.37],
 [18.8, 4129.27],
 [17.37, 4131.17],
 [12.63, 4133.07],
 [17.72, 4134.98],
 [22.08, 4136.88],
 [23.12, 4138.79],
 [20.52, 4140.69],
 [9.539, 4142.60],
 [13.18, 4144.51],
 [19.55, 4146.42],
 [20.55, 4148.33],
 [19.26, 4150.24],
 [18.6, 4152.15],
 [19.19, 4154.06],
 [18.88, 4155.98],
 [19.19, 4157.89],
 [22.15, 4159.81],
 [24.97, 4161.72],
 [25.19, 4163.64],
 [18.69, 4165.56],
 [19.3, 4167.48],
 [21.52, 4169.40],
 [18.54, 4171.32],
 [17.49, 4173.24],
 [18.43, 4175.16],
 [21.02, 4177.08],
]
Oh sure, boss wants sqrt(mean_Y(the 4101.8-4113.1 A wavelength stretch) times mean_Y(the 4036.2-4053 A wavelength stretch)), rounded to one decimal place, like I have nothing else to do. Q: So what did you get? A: 18.8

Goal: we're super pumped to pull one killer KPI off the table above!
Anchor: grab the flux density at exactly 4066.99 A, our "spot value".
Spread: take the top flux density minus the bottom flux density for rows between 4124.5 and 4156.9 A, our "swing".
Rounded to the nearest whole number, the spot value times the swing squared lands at 4224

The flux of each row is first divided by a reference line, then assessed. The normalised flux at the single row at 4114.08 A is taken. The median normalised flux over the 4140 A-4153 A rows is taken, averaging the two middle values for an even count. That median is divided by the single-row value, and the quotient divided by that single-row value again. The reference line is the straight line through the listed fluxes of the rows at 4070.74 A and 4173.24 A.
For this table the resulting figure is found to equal 0.72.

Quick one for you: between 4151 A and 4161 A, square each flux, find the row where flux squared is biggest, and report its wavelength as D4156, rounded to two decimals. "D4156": 4159.81 A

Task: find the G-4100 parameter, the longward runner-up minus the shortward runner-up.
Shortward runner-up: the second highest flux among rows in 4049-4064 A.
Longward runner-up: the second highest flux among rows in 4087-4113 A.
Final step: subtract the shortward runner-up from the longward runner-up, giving 2.2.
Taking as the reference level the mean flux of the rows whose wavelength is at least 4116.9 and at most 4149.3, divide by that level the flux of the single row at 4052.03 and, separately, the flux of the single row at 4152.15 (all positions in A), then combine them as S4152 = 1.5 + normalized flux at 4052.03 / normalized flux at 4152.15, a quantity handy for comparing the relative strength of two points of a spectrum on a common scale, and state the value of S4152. 2.6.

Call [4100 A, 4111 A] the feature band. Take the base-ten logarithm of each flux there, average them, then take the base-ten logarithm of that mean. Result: 0.108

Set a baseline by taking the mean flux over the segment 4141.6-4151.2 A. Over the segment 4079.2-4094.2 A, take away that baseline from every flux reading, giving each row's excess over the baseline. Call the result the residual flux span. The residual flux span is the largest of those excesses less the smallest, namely 5.7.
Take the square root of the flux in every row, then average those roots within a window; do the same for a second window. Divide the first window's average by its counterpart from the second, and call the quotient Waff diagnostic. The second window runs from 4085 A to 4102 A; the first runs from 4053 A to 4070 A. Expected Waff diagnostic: 0.92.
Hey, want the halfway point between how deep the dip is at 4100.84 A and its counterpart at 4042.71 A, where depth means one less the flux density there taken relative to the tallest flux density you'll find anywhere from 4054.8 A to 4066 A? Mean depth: 0.12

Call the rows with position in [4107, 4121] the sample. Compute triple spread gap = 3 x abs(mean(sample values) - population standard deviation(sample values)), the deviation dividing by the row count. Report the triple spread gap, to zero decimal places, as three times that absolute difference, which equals 58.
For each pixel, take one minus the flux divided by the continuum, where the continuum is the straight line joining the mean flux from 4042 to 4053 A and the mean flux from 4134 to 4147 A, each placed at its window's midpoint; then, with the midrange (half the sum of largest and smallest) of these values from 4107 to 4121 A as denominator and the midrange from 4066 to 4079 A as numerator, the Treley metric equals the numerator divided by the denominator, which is 0.1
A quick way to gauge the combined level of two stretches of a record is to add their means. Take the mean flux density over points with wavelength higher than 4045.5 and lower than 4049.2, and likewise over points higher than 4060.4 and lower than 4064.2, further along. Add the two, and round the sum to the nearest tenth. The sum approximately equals 28.2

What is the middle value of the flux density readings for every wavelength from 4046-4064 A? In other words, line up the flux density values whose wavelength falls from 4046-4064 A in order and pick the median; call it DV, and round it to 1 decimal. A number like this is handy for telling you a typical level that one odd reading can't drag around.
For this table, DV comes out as 19.6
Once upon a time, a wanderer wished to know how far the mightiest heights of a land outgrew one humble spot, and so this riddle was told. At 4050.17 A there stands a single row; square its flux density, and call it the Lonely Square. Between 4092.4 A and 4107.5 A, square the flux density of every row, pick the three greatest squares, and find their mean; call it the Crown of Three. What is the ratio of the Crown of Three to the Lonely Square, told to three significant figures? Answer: 1.27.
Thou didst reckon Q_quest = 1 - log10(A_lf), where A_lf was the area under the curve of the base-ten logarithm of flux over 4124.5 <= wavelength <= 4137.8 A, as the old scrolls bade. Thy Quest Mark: -0.232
